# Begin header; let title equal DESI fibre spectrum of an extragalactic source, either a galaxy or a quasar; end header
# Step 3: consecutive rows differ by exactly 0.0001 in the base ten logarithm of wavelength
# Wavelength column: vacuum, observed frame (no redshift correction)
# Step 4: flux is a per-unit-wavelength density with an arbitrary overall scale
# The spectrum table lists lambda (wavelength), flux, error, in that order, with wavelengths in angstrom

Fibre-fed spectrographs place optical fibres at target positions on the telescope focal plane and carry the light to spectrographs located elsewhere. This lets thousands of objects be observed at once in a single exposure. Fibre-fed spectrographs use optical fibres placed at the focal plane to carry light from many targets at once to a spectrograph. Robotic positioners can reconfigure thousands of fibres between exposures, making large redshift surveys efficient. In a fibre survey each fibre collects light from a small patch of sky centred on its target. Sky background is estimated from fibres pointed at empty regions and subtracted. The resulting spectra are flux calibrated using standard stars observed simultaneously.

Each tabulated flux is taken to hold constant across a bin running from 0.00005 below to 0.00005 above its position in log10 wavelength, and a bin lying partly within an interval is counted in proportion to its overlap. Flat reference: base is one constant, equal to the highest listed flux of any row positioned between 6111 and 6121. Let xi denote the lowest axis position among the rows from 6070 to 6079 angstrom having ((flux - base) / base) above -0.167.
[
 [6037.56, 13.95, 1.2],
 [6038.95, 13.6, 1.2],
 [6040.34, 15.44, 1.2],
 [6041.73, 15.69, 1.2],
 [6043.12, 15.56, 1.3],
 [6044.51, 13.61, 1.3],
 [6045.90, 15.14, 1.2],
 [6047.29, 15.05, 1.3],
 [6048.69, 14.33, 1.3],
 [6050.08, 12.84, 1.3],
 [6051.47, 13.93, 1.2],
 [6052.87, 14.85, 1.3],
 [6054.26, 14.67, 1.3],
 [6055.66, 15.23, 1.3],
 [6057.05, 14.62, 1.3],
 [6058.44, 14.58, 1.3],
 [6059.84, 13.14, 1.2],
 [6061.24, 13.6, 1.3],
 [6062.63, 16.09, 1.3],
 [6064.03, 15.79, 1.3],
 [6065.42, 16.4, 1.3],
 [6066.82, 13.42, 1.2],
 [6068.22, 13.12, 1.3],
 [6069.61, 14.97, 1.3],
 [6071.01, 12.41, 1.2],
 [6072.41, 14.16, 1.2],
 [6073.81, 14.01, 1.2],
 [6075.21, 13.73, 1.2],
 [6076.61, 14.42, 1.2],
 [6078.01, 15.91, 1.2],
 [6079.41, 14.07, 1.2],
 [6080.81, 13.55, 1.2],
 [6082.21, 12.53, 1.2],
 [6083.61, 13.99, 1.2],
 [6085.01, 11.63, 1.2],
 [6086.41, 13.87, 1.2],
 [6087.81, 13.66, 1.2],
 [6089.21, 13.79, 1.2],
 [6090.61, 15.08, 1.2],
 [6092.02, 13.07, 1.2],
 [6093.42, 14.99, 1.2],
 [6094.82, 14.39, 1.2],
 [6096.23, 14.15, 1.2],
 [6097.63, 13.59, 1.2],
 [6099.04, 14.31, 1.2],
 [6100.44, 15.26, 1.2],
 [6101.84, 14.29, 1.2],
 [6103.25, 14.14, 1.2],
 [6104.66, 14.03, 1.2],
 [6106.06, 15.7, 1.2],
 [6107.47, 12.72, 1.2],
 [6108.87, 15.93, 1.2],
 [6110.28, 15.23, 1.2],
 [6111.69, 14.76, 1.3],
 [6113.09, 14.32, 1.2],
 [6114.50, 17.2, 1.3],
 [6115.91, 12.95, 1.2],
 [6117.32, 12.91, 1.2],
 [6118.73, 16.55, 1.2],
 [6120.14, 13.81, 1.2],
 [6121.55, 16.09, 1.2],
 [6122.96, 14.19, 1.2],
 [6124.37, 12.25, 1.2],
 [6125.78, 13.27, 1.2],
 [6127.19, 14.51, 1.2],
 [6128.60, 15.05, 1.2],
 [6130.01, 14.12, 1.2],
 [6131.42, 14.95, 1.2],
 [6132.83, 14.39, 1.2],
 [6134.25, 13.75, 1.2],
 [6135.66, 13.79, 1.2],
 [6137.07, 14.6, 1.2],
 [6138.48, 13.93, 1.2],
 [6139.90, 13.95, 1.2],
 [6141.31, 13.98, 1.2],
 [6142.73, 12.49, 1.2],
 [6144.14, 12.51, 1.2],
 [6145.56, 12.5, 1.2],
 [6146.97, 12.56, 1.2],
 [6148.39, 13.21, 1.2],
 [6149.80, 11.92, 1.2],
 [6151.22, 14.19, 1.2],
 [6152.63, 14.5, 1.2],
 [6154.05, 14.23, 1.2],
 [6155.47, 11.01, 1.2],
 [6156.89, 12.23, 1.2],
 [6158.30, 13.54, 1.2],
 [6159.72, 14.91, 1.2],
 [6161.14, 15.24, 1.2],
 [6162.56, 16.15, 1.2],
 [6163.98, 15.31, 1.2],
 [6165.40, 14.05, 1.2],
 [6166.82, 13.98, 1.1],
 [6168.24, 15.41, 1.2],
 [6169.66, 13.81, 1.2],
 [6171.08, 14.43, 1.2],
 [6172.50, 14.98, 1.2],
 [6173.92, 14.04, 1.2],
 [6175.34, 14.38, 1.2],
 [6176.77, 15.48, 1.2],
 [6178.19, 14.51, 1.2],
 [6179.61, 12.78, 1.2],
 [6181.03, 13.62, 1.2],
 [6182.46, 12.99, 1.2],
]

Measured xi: 6076.61 angstrom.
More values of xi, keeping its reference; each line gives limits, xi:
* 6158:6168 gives 6159.72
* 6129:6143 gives 6131.42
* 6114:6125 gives 6114.50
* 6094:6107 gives 6094.82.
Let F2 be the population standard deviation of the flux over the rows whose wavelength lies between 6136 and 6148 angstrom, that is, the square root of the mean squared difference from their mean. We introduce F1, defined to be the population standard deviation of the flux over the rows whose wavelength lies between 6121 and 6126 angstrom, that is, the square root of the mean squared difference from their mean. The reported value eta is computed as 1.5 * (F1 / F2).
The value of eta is 2.57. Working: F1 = 1.4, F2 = 0.82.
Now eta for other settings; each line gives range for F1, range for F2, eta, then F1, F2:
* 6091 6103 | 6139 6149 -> 1.54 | 0.7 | 0.64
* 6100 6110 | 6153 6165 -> 0.96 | 1.0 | 1.62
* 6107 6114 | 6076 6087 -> 1.36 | 1.1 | 1.19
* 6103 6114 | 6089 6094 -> 1.73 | 1.0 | 0.84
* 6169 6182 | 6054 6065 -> 1.18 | 0.7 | 0.94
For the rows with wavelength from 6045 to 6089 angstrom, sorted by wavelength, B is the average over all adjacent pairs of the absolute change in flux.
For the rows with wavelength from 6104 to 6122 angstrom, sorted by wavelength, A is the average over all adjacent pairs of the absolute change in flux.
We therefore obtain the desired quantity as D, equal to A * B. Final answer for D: 2.30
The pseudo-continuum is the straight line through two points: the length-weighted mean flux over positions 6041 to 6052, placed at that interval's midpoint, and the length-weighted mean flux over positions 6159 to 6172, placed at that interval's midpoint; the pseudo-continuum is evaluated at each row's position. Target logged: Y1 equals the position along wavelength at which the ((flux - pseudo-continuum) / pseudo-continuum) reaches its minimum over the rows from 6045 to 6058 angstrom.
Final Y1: 6050.08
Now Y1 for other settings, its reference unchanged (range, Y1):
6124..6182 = 6155.47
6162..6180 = 6179.61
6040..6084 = 6071.01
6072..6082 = 6080.81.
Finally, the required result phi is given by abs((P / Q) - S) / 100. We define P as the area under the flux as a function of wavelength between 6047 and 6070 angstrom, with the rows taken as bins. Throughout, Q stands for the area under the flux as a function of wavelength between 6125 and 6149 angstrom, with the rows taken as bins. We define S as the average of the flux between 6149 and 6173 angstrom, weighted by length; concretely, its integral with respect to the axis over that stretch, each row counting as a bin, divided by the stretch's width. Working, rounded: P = 333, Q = 330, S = 14.1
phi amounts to 0.131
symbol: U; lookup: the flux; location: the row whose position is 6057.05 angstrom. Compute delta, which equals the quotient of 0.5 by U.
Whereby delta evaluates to 0.0342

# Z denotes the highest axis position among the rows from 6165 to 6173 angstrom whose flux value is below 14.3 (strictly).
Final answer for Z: 6169.66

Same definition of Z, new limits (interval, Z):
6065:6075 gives 6073.81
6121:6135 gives 6134.25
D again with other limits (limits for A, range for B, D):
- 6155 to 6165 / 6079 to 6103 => 1.07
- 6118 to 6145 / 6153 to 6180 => 1.08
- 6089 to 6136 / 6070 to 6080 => 1.39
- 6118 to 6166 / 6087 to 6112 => 1.10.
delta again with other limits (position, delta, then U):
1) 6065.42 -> 0.0305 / 16.4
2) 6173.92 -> 0.0356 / 14.04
